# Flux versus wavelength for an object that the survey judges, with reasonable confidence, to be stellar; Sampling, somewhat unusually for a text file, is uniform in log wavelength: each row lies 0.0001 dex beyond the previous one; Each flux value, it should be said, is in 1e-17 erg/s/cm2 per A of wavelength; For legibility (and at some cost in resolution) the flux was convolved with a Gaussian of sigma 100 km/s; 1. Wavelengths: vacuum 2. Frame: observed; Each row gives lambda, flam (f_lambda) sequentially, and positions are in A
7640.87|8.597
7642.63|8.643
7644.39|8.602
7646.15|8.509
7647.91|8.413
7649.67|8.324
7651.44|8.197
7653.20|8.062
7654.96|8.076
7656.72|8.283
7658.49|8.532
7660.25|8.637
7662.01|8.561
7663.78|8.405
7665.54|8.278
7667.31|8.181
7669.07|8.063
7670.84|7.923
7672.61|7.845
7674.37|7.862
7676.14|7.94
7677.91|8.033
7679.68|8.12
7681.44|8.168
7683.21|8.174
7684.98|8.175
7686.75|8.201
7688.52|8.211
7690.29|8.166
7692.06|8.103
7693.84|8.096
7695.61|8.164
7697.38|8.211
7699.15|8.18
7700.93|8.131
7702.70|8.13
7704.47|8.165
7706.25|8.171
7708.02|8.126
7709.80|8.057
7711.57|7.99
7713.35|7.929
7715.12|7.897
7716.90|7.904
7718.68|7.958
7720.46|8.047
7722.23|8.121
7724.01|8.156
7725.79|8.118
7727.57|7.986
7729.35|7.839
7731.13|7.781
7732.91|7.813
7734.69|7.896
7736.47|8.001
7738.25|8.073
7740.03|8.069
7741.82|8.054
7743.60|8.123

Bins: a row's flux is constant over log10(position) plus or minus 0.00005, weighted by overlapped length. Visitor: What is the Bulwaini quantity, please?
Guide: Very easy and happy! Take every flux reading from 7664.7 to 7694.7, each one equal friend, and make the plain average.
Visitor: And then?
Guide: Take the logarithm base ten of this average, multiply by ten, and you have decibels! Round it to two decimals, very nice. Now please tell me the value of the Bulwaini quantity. 9.08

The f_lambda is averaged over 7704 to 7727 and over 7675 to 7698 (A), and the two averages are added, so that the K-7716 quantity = 16.2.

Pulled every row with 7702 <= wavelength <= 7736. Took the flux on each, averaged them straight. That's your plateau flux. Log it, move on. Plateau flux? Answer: 8.00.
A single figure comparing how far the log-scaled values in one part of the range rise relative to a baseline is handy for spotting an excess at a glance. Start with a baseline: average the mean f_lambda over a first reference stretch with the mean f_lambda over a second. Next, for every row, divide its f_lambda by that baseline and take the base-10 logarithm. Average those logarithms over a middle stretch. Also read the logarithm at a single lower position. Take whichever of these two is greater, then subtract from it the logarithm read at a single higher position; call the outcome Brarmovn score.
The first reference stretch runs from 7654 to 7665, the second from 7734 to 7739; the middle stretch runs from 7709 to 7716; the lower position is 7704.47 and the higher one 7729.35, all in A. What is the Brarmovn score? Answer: 0.018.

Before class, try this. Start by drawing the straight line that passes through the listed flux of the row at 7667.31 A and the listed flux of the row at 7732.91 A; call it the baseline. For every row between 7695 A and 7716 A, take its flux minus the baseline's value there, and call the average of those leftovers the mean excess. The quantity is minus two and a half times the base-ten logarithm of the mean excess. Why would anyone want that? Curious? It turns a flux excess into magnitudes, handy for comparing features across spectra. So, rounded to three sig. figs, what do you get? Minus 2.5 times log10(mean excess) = 2.23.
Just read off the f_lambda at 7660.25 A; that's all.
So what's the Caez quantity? 8.637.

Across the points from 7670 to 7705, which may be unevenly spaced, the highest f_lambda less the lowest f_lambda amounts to 0.37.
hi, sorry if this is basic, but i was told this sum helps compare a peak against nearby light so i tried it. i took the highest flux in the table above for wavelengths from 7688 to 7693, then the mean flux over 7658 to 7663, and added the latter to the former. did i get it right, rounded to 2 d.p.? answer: 16.79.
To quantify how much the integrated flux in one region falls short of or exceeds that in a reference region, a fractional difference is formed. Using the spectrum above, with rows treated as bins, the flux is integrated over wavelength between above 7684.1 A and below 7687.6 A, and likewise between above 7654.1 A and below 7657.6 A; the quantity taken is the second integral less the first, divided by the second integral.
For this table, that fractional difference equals 0.00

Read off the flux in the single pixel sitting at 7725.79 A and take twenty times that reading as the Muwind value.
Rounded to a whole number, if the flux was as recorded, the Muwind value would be 162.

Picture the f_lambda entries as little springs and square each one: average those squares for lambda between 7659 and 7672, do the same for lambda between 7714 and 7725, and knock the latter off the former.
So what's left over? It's 5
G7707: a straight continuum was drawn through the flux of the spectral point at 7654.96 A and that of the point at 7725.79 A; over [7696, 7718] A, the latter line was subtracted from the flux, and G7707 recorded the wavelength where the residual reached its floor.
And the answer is 7715.12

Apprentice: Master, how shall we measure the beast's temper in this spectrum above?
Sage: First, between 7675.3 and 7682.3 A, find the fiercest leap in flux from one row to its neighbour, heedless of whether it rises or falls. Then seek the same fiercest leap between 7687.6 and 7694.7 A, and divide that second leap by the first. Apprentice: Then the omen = 0.68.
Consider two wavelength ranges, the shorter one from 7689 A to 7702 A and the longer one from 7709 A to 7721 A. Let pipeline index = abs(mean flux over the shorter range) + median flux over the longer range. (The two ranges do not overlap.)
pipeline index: 16.11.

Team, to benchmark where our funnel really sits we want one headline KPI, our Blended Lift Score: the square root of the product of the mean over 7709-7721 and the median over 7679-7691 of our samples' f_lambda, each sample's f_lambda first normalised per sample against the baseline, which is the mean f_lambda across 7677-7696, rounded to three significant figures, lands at 0.991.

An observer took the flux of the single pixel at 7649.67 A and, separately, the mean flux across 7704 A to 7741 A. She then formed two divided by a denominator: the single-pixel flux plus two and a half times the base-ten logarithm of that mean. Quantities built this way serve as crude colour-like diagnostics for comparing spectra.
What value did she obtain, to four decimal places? 0.1890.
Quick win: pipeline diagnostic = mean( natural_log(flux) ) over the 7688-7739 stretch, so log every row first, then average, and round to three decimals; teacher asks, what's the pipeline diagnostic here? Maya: 2.085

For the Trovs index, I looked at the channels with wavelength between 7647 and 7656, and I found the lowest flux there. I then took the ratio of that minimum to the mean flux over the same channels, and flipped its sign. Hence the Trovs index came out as -0.981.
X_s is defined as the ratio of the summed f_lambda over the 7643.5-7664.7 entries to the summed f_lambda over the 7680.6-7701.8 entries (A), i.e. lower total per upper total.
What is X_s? 1.03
